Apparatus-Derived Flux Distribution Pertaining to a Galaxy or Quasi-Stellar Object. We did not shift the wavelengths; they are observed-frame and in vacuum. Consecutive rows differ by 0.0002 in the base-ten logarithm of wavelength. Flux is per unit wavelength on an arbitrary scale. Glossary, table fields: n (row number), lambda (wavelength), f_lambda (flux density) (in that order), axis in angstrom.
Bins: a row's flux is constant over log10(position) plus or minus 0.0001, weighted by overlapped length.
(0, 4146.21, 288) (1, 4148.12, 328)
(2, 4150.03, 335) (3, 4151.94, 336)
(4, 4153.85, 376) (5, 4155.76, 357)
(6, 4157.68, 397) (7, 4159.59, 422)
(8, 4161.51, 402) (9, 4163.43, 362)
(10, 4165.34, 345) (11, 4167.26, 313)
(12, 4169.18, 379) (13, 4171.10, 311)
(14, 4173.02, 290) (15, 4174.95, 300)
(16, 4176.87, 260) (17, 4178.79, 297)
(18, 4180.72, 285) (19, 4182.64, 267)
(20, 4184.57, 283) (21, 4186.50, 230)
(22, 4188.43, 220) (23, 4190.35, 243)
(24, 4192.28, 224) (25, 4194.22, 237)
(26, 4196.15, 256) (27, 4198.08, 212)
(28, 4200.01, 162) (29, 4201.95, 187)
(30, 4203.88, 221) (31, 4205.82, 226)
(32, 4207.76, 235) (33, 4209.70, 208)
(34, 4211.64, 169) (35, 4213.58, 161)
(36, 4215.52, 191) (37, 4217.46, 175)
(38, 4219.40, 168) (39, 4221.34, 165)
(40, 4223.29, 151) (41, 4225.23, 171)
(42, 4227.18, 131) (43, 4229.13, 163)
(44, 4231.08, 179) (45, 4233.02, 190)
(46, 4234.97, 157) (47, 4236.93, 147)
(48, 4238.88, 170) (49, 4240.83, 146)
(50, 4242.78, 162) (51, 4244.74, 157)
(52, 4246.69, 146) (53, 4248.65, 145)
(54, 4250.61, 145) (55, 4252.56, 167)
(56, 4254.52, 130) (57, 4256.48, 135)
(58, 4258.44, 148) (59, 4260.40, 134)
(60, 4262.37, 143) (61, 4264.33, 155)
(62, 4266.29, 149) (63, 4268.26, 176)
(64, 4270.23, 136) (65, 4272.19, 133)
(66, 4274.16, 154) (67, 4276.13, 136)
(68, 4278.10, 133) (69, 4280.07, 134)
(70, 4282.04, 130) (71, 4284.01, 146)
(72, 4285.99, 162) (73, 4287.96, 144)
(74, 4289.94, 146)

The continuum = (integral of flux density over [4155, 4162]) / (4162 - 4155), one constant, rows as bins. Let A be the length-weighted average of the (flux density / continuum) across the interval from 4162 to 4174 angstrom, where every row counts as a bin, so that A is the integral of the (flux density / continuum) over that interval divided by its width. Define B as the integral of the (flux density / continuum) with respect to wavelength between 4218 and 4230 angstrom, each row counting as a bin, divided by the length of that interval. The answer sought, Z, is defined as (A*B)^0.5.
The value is 0.58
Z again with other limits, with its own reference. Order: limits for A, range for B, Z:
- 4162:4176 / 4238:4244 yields 0.58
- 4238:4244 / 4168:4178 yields 0.56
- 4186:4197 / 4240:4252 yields 0.48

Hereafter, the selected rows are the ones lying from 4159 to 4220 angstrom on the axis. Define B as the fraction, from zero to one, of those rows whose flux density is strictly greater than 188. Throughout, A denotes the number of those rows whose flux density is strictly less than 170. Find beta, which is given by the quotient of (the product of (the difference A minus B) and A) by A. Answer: 3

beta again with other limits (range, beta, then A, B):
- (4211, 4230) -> 7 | 7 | 0.1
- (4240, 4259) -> 10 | 10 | 0.0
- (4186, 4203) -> 0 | 1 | 0.8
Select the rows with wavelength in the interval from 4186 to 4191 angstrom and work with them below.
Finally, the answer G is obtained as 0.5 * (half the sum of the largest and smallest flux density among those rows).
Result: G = 116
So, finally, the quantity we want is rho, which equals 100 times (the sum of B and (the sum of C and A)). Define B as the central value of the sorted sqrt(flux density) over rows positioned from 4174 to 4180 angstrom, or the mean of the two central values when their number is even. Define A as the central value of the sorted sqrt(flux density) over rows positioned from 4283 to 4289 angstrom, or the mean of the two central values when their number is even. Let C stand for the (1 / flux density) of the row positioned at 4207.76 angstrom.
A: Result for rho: 2932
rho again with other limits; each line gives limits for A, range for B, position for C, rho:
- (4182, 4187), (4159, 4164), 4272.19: 3640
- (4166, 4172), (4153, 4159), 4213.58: 3709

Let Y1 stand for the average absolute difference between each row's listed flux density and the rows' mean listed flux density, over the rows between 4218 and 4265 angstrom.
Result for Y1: 13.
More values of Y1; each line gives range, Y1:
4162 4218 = 48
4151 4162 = 25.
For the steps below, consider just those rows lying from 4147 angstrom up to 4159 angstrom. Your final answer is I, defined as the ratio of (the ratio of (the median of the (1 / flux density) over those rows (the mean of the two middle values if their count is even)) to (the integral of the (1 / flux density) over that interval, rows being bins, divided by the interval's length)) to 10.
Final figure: 0.102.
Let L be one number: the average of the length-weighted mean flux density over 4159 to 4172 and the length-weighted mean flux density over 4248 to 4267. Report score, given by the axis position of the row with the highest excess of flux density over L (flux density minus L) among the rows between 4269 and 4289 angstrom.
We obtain 4285.99 angstrom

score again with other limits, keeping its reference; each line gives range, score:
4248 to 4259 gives 4252.56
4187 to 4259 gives 4196.15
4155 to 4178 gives 4159.59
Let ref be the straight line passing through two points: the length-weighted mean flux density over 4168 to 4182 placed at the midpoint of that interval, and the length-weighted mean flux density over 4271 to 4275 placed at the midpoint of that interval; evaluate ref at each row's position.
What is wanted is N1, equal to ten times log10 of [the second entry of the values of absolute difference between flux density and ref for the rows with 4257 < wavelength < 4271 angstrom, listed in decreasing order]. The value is 14.0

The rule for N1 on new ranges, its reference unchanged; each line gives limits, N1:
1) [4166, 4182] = 16.0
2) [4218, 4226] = 17.9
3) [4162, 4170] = 16.1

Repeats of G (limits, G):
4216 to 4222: 85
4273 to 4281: 72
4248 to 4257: 74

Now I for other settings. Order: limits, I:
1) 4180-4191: 0.099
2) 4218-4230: 0.096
